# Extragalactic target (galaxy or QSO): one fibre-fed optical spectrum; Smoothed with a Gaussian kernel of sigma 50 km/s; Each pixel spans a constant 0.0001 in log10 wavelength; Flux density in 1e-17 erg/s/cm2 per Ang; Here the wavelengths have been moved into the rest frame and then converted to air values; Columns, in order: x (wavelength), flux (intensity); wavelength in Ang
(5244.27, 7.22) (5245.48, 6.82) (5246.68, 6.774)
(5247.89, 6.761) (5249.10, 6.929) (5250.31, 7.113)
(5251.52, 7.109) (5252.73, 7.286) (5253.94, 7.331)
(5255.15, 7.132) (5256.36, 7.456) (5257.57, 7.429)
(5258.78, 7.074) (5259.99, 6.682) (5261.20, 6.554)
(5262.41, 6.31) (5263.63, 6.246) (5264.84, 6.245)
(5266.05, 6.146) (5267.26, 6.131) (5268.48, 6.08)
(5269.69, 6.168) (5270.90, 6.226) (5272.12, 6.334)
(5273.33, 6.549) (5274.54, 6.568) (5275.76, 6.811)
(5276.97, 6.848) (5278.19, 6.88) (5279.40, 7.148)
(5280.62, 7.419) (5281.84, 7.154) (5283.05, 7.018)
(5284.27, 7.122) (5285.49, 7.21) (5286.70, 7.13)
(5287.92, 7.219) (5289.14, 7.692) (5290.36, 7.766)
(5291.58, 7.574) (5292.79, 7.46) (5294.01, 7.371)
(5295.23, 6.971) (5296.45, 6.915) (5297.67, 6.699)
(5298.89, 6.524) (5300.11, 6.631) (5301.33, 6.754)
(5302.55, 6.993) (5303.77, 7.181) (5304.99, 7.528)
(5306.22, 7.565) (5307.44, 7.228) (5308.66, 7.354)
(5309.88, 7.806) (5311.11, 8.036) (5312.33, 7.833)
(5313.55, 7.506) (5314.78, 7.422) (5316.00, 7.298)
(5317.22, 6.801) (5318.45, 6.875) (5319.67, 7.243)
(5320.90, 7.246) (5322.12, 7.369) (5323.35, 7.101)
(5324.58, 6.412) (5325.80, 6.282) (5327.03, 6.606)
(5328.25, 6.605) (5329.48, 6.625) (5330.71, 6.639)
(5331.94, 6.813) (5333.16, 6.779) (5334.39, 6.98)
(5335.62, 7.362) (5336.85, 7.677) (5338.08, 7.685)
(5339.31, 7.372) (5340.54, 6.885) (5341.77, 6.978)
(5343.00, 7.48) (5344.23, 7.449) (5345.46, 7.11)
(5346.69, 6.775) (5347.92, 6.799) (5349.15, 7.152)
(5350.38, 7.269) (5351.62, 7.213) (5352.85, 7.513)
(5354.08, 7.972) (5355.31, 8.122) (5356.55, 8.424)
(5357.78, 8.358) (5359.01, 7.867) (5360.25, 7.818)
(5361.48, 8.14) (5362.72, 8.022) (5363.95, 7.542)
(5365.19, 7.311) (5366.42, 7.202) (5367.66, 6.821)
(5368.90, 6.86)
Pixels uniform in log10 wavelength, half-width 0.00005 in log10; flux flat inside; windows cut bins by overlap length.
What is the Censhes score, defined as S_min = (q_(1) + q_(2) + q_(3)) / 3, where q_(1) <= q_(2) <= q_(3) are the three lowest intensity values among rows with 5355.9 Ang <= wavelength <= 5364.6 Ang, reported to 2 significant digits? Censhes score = 7.7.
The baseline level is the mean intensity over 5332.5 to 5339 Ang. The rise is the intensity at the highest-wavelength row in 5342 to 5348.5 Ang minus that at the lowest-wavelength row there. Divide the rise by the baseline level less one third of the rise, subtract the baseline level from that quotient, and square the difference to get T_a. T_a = 55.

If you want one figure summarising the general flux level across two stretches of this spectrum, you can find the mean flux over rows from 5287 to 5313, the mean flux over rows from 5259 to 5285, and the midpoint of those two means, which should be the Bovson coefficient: 6.95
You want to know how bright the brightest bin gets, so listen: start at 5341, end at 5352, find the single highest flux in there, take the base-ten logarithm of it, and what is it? 0.87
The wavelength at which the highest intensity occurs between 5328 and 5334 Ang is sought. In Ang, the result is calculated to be 5331.94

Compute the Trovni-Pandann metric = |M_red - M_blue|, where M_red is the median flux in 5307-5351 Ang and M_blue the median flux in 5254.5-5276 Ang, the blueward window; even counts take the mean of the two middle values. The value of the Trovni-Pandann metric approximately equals 0.75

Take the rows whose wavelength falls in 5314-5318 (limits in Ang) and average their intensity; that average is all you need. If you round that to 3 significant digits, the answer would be 7.17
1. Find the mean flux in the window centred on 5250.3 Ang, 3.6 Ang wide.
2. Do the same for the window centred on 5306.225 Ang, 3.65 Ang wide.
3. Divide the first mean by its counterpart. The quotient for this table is 0.95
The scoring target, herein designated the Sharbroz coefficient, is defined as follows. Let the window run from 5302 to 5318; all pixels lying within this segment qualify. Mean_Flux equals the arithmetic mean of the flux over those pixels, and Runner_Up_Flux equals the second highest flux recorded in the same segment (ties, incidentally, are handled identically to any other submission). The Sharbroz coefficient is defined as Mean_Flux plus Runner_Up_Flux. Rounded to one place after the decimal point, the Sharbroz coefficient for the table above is 15.3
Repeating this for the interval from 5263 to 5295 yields 14.6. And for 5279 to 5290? 14.7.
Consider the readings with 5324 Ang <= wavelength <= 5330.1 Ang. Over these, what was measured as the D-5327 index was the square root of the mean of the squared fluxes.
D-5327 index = 6.5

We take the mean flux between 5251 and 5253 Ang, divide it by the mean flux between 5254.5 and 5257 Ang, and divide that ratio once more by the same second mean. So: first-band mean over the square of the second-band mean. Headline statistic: 0.135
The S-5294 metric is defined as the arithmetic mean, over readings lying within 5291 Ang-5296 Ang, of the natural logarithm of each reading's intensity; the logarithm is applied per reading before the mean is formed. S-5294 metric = 1.99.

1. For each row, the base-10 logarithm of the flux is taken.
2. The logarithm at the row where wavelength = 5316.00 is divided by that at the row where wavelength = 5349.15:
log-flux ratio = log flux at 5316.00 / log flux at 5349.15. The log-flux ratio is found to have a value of 1.01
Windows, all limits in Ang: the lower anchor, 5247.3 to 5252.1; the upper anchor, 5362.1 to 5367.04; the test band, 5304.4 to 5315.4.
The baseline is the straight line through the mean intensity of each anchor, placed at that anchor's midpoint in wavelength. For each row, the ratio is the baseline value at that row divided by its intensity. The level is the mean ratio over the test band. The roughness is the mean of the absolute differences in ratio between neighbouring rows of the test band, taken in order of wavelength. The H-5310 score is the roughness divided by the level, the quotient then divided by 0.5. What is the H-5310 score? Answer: 0.0588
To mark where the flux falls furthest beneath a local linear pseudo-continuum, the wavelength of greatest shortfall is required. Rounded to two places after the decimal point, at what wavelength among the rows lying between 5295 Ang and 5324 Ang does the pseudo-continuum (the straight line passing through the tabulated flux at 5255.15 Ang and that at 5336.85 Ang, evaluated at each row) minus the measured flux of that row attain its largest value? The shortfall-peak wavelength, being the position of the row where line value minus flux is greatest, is 5298.89 Ang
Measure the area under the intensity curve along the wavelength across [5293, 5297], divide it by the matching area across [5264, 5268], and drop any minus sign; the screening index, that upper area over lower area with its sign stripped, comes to 1.2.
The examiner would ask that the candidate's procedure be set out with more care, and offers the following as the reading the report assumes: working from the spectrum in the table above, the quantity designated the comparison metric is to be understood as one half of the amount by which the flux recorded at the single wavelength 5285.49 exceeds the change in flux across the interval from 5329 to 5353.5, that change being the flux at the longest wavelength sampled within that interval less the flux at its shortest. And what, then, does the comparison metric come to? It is 3.16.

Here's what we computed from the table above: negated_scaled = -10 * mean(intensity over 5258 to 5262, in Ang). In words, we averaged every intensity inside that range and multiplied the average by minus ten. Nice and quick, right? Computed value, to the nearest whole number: -68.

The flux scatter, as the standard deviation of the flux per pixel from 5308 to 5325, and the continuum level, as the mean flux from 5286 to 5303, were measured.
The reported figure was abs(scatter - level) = 6.7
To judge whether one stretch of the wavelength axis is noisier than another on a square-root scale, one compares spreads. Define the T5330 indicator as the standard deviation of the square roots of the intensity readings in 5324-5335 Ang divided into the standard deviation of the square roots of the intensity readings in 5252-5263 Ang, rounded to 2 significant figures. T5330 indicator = 1.9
